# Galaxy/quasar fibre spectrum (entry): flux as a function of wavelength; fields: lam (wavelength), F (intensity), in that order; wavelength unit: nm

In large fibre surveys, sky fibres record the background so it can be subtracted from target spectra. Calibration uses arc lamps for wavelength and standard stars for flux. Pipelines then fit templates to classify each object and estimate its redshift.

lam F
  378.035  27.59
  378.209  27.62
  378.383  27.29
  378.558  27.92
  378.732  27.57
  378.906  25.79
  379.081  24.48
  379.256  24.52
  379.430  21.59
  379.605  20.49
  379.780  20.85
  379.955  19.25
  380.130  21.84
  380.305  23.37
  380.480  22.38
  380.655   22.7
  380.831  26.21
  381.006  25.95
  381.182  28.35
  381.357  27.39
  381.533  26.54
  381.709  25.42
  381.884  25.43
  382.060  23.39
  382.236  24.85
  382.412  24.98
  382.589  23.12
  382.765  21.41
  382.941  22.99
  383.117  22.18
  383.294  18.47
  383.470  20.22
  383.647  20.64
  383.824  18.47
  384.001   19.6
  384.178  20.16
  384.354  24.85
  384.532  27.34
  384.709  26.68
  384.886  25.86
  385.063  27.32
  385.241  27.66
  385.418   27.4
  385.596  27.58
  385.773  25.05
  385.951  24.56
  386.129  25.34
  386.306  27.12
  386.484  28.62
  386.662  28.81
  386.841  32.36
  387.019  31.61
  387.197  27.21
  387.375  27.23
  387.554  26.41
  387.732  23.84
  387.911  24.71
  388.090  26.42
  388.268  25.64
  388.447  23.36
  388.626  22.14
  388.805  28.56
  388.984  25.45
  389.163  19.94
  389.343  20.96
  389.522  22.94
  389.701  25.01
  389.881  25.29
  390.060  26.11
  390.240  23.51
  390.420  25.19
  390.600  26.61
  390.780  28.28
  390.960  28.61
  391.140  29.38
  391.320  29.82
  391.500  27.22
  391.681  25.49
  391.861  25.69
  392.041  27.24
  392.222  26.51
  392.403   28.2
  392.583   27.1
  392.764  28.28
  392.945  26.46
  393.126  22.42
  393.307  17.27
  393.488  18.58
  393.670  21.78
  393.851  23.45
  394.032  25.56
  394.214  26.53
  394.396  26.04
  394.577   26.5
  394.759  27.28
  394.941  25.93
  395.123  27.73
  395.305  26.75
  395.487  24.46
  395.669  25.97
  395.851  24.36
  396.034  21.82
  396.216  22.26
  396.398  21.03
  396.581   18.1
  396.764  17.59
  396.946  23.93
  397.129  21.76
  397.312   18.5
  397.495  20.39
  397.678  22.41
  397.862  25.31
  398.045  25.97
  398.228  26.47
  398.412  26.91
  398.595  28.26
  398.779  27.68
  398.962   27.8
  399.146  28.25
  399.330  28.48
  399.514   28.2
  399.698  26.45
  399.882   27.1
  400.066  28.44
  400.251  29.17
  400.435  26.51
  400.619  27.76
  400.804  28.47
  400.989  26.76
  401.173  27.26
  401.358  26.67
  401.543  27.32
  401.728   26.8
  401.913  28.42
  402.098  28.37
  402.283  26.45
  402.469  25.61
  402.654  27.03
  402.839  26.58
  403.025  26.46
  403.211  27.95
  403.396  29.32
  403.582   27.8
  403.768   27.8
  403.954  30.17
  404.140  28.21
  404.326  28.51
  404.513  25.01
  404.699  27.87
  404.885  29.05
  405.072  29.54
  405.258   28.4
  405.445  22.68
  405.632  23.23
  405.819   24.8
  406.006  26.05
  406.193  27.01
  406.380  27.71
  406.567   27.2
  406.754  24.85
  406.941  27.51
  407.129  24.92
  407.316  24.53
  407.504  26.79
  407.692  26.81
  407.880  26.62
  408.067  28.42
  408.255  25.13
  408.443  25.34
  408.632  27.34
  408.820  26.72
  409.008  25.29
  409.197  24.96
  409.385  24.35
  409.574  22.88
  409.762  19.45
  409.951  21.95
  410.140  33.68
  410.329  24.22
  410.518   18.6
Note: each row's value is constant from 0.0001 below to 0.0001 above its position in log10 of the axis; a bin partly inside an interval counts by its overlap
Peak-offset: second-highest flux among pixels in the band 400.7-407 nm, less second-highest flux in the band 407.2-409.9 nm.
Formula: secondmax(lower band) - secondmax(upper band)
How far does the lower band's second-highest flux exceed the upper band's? 2.2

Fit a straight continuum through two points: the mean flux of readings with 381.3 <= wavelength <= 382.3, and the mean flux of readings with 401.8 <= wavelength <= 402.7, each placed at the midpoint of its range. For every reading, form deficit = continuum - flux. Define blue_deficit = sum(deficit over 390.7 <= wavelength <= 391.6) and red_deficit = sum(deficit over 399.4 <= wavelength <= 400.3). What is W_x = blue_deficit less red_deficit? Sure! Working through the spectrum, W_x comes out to -8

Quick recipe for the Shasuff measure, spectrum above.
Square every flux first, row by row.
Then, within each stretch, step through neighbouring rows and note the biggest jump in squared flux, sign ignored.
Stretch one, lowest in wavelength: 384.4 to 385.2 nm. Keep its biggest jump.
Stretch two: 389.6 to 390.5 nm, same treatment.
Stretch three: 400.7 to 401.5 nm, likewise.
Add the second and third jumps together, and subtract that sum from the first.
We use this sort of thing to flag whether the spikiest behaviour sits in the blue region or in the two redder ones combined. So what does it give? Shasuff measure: -146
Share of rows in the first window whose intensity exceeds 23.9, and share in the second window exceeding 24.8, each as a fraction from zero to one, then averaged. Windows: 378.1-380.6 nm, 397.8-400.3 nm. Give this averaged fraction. 0.75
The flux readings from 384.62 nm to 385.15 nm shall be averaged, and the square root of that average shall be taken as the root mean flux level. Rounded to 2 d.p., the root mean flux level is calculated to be 5.16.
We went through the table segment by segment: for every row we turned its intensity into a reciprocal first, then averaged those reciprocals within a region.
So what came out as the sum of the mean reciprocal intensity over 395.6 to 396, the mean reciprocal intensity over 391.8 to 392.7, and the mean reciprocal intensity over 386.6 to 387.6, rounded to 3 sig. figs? 0.112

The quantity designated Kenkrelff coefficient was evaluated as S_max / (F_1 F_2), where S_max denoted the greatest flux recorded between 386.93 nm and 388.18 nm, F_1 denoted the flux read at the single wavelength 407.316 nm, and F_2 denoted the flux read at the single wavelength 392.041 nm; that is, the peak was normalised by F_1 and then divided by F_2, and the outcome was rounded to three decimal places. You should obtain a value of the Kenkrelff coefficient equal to 0.047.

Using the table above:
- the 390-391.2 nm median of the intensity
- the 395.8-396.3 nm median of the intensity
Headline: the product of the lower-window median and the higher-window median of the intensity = 592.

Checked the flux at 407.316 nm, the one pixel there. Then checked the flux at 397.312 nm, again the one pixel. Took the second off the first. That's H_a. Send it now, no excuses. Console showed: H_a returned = 6.0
